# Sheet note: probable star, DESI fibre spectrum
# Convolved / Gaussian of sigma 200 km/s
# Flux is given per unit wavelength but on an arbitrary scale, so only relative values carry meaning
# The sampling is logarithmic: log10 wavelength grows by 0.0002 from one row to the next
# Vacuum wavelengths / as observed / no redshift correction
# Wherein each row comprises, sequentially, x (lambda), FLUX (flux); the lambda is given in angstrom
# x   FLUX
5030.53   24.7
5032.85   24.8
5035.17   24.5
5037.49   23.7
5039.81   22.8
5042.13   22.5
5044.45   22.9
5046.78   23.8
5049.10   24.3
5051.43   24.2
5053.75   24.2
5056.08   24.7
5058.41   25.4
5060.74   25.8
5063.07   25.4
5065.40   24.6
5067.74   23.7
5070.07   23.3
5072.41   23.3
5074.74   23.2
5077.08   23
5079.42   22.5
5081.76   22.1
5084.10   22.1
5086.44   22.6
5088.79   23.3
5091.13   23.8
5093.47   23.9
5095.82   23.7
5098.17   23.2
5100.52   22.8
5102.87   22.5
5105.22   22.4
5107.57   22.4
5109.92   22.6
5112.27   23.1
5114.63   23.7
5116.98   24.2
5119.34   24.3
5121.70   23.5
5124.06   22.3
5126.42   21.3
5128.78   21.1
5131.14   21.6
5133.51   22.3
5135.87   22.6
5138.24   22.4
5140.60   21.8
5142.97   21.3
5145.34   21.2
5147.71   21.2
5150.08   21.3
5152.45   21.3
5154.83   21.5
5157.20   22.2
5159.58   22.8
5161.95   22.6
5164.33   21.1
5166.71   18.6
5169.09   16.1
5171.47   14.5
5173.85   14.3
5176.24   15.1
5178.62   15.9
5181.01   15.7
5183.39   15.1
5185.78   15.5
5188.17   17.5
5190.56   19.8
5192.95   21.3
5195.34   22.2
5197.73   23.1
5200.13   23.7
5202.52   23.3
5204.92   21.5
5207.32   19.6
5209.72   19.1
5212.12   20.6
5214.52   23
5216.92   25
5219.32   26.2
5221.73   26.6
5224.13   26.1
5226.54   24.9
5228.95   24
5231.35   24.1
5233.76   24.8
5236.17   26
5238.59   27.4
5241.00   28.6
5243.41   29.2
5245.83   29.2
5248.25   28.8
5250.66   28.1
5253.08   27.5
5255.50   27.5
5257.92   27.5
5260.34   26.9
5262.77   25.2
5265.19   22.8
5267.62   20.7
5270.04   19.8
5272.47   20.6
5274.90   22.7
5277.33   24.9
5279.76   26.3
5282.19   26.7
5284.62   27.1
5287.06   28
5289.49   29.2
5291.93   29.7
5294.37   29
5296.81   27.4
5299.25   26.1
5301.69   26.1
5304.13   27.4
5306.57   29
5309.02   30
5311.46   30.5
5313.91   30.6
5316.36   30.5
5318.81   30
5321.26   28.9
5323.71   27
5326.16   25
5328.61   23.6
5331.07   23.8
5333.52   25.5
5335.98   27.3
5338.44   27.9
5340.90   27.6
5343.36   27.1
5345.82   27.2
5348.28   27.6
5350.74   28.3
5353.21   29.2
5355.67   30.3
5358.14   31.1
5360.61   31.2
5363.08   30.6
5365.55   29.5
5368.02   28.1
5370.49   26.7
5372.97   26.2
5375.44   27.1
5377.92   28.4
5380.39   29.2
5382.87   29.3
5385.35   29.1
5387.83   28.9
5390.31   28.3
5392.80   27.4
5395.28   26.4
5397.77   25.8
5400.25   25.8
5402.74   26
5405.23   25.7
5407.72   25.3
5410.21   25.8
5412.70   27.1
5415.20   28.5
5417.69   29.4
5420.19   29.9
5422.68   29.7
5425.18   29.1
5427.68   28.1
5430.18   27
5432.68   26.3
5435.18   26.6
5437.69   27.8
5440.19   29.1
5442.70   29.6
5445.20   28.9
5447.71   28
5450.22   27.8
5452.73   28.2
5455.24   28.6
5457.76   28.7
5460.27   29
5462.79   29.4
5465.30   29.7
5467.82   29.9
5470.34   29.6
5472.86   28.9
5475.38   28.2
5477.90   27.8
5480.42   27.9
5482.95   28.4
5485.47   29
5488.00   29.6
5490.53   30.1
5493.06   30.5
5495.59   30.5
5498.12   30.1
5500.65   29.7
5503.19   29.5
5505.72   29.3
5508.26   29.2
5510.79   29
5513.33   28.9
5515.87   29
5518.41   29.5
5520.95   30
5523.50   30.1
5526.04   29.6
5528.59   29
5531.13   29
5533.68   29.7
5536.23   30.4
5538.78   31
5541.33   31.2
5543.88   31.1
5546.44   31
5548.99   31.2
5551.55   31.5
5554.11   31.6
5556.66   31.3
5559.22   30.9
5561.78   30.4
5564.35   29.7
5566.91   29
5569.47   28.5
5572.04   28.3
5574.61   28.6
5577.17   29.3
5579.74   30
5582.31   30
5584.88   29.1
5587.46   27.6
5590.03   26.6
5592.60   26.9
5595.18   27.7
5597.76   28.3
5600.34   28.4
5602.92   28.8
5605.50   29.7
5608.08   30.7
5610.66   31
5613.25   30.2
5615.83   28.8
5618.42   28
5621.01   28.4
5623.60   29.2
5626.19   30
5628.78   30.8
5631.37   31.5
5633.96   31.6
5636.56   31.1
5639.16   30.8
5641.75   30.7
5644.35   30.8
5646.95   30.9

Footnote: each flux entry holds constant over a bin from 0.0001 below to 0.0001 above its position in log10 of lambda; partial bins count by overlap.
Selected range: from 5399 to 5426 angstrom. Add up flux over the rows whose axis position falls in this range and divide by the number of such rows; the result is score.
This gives 27.5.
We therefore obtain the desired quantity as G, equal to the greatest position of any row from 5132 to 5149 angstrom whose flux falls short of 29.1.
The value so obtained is 5147.71 angstrom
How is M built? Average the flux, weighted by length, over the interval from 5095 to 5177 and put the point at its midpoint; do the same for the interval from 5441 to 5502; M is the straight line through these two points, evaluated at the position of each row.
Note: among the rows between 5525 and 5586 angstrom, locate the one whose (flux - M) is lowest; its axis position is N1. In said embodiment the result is 5572.04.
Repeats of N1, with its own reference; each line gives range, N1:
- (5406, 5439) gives 5407.72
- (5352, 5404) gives 5400.25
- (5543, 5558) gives 5546.44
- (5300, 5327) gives 5326.16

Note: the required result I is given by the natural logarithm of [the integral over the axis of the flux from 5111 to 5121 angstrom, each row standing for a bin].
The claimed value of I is 5.47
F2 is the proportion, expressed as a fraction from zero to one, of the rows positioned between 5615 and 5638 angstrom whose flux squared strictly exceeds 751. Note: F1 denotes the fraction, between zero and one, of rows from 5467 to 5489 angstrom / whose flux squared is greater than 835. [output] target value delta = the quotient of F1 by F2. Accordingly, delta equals 0.6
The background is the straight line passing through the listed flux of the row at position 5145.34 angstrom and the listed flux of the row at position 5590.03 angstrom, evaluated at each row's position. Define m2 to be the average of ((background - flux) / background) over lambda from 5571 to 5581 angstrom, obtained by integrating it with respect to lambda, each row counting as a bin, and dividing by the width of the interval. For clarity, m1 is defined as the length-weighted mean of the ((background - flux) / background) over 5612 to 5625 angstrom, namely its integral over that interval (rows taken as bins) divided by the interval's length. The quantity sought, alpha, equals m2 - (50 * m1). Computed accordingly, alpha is 3.6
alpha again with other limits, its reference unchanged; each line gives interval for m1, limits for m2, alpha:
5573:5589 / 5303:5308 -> 4.6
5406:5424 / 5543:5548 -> 6.8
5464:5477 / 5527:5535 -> 8.0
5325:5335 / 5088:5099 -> 2.2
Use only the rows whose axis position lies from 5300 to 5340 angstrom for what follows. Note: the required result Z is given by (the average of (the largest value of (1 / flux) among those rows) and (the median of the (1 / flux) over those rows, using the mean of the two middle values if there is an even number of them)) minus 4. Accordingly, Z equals -3.96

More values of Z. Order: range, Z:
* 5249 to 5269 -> -3.96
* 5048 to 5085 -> -3.96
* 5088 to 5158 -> -3.95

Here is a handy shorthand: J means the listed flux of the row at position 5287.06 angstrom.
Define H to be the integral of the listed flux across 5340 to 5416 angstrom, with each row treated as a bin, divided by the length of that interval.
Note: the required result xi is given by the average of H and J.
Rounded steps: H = 27.9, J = 28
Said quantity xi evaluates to 27.9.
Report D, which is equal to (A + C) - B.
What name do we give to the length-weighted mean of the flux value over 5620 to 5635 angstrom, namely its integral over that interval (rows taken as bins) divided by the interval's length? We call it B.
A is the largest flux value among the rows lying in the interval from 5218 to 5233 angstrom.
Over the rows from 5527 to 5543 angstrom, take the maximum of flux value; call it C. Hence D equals 28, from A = 26.6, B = 30.3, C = 31.2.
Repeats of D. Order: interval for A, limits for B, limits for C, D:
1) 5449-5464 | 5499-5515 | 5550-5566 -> 32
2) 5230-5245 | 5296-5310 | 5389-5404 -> 30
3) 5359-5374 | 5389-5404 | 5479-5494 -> 35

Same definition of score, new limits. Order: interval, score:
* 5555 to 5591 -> 29.2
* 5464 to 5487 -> 28.8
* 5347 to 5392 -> 28.8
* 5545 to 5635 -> 29.6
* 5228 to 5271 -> 26.0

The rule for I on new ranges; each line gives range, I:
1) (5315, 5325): 5.67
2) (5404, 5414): 5.56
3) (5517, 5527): 5.70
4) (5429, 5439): 5.60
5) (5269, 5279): 5.40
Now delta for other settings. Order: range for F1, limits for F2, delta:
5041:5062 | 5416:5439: 0.0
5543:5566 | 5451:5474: 1.0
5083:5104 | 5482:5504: 0.0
